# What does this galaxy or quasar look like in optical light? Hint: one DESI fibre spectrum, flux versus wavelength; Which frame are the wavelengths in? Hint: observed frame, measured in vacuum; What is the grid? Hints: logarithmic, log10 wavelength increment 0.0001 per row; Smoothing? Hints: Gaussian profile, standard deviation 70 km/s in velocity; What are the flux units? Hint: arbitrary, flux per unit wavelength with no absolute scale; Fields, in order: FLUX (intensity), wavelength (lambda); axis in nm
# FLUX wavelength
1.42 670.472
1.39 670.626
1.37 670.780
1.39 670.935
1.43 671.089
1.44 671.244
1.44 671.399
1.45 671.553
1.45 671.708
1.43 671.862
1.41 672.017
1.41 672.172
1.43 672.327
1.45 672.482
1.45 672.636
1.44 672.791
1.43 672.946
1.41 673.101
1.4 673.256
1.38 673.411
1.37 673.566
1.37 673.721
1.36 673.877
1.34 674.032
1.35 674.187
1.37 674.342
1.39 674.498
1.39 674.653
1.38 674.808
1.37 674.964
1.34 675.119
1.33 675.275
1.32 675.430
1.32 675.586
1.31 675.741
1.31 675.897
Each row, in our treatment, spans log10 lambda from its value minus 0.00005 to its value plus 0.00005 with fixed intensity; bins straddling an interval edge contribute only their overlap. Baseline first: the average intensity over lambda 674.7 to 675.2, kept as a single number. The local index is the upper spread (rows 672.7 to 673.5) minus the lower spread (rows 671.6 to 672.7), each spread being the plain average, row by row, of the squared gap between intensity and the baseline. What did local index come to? -0.0023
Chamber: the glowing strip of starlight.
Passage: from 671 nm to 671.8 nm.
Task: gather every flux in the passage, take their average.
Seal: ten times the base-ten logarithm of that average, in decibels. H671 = 1.59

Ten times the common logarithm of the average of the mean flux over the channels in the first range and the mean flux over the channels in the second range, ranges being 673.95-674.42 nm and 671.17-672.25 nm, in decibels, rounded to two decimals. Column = 1.44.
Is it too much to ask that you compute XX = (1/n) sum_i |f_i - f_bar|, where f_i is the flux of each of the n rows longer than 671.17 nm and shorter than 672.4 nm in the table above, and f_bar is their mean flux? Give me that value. 0.0125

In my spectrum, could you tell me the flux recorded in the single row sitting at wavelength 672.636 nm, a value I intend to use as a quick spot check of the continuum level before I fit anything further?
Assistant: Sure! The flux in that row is 1.45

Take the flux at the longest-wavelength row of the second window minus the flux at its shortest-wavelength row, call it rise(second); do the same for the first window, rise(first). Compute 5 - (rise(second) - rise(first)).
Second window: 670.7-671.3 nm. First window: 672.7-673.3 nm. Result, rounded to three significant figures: 4.89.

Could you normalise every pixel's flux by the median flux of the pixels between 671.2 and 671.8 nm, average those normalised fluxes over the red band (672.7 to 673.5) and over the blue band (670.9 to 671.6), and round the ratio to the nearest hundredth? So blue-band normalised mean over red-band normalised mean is 1.01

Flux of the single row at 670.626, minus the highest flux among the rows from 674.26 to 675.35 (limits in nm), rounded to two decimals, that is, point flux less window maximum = 0.00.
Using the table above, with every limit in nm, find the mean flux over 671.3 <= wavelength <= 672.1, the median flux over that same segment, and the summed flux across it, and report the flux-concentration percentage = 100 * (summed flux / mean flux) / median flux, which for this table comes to 347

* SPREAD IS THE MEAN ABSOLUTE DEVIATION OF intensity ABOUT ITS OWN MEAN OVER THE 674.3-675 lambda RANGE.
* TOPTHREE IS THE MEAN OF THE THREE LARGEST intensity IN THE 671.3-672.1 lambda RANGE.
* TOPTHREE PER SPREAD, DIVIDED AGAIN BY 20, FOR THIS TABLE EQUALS 9.0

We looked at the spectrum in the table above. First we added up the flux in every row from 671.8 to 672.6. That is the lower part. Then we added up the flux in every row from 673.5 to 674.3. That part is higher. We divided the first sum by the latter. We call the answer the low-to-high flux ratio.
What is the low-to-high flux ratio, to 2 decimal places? 1.05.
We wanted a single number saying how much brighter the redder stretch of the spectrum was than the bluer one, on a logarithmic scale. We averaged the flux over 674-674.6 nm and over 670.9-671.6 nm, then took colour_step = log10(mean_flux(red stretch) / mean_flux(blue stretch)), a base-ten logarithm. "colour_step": -0.021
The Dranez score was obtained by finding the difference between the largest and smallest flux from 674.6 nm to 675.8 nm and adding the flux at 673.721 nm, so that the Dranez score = 1.45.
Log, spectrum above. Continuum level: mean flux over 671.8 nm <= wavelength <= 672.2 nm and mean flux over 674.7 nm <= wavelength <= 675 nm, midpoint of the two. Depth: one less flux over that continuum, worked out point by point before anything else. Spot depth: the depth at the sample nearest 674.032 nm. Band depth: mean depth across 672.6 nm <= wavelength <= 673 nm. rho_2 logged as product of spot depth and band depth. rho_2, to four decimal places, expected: -0.0013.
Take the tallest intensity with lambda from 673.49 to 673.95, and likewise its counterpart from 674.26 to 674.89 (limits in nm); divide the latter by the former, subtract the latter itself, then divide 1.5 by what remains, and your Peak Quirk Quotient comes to -4.00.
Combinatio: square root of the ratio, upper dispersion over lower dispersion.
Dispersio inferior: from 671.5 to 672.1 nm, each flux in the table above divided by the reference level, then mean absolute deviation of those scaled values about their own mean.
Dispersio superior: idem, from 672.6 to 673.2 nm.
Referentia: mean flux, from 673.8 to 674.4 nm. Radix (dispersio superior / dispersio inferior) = 0.91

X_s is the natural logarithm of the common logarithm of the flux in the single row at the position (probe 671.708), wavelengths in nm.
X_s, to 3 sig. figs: -1.82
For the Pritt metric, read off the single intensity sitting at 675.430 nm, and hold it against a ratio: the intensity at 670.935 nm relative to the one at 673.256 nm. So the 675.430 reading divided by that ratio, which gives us 1.33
